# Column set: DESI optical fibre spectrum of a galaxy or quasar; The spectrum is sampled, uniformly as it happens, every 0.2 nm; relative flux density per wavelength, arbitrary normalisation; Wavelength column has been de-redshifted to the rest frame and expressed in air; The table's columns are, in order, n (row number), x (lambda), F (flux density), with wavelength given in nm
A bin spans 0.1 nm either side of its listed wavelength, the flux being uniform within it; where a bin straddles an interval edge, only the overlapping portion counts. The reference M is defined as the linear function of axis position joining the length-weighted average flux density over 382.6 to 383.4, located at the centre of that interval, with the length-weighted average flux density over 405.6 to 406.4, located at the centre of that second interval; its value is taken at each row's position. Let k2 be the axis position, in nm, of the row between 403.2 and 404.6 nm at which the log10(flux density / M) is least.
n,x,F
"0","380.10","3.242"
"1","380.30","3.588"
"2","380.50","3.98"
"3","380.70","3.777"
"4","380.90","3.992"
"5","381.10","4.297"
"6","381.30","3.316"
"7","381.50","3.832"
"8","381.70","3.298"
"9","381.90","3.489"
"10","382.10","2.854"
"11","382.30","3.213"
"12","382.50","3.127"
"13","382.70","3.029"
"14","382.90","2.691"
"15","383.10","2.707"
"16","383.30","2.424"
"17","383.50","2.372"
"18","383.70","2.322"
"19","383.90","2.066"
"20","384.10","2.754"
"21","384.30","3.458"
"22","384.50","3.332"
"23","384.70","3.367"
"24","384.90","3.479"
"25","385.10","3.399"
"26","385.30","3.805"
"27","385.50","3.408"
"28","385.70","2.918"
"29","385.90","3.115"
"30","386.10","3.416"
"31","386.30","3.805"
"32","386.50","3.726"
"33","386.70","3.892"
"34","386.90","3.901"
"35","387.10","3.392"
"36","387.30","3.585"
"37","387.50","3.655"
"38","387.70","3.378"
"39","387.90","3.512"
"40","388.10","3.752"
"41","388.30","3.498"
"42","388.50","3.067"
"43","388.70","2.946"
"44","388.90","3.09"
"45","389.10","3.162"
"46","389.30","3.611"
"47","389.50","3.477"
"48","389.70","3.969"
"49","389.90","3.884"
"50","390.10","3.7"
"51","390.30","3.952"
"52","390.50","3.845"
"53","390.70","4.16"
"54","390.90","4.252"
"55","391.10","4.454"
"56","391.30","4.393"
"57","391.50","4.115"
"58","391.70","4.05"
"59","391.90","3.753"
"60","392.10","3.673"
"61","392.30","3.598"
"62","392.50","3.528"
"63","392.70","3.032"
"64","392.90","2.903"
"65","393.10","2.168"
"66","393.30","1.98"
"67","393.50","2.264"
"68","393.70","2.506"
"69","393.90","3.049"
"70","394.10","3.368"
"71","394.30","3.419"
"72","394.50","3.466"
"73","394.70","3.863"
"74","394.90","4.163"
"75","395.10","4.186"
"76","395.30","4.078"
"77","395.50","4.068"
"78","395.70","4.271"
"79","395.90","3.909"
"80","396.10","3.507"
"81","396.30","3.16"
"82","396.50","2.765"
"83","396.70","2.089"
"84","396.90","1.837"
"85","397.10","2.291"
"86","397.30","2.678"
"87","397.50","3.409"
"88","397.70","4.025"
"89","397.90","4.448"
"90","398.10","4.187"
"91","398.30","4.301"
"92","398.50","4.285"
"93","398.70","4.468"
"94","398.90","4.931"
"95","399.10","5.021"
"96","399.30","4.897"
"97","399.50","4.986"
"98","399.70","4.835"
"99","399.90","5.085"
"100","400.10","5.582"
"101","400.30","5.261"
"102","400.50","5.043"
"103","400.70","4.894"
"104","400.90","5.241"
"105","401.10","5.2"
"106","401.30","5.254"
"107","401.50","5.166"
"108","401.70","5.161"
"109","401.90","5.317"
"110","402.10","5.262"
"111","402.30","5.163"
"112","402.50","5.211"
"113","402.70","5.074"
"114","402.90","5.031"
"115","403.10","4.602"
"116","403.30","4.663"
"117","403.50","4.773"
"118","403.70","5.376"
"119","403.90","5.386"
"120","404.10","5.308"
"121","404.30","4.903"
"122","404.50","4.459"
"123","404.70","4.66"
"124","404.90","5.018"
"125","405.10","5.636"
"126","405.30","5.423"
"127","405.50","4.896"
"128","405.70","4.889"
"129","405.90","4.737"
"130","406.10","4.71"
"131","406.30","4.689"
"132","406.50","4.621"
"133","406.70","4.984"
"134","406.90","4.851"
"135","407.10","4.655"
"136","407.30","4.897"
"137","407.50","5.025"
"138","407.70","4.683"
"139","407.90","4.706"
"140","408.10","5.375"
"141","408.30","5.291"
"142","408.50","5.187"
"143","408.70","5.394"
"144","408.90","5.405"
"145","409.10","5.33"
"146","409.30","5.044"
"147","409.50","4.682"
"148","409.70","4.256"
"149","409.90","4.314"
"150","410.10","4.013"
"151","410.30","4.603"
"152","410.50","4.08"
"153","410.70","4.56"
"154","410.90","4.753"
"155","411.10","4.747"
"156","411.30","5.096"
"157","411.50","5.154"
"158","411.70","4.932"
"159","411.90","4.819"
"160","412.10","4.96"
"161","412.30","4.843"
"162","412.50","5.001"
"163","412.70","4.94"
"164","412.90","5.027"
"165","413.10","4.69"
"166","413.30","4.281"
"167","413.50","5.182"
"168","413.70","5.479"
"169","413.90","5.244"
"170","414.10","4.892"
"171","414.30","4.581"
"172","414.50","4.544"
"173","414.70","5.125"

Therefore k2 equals 404.50 nm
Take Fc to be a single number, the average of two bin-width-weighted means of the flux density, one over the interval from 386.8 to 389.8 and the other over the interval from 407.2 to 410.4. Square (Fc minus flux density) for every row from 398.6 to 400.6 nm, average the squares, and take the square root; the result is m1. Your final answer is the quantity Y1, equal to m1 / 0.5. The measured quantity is 1.75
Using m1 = 0.9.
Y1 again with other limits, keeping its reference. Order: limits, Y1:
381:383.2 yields 2.05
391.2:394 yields 2.44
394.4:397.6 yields 2.26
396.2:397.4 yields 3.53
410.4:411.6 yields 1.32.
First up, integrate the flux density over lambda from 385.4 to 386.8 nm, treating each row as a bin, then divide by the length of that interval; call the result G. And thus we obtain 3.5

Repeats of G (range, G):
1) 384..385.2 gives 3.3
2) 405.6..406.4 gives 4.8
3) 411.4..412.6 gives 5.0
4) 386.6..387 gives 3.9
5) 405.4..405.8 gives 4.9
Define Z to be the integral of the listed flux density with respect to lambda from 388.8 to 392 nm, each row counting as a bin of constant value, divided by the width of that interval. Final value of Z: 3.9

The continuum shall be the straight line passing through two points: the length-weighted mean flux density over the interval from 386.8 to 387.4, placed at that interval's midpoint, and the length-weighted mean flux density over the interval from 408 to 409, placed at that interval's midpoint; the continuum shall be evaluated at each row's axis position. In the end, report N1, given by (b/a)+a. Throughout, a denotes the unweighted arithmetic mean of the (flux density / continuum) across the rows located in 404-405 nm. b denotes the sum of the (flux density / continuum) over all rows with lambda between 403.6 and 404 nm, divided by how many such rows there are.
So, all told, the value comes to 2.09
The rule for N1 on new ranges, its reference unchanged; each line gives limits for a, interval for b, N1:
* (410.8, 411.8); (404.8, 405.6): 2.05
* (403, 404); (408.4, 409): 2.00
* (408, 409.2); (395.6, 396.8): 1.76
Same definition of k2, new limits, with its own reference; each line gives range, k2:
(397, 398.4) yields 397.10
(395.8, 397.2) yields 396.90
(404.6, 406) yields 405.90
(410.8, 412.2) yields 411.10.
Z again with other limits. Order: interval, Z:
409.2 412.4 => 4.7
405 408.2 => 4.9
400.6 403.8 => 5.1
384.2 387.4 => 3.5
